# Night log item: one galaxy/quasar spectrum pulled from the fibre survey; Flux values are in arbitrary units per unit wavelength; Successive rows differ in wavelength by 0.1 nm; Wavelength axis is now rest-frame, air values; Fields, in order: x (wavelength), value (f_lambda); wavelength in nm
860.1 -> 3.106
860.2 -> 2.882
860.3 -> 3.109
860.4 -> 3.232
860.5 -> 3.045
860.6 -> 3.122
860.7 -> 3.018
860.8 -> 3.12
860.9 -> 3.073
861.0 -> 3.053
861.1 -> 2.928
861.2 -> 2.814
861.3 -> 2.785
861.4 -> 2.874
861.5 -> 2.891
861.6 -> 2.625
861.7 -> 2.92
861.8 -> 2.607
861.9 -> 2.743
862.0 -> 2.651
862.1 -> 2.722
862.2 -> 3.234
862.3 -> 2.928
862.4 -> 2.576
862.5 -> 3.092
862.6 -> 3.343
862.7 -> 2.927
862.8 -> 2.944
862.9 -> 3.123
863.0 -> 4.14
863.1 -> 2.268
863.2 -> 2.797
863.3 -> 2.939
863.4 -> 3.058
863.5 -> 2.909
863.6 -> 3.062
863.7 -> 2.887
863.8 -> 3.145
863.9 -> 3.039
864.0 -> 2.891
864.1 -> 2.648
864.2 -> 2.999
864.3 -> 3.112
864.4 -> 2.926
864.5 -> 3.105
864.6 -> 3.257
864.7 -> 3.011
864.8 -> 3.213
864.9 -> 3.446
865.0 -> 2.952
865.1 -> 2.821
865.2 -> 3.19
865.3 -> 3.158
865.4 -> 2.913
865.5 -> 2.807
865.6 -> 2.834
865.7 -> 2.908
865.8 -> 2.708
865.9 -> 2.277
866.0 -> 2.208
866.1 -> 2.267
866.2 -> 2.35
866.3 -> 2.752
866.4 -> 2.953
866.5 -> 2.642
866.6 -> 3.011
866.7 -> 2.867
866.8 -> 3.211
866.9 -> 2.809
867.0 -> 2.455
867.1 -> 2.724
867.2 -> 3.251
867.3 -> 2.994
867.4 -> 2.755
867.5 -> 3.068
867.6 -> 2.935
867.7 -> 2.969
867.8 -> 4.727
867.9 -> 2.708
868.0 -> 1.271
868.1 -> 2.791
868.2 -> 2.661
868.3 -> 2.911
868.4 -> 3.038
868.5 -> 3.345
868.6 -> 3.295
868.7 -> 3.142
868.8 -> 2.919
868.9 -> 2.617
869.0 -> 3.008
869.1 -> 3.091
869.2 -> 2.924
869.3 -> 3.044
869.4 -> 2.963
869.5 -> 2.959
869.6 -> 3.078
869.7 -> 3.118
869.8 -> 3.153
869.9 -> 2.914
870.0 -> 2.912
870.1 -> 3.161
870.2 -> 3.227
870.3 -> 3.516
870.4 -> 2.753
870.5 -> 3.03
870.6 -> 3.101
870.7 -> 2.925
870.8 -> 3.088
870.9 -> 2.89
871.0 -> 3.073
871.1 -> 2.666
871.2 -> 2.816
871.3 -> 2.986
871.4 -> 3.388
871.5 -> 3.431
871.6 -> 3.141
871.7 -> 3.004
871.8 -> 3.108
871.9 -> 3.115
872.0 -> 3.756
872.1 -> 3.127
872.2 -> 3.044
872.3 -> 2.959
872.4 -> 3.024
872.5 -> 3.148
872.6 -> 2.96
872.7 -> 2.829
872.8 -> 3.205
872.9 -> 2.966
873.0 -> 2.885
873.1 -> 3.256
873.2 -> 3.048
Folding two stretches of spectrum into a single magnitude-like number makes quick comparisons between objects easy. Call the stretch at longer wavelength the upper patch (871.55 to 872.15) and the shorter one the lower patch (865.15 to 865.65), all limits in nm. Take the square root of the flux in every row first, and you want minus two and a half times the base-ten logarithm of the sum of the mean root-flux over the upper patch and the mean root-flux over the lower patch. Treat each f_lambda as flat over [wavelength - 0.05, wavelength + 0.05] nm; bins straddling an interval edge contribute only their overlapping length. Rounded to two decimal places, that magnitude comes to -1.37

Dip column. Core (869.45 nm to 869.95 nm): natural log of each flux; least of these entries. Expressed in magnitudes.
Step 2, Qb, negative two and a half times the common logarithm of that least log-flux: -0.07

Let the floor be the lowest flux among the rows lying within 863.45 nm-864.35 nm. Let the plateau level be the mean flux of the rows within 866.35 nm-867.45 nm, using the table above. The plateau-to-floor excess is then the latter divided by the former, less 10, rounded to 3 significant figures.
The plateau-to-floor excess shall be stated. -8.91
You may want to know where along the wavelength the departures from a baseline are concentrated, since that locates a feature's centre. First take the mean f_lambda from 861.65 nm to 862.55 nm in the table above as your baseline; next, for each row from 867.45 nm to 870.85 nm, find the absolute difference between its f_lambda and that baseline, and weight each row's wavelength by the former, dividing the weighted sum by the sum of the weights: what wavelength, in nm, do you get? 868.87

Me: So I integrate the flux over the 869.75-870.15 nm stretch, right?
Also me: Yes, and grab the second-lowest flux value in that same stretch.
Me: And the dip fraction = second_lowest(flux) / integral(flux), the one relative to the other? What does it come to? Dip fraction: 2.40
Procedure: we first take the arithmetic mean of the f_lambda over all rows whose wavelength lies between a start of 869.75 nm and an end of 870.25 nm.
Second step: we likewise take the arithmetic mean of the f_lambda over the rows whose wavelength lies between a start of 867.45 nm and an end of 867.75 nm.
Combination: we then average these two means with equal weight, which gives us 3.03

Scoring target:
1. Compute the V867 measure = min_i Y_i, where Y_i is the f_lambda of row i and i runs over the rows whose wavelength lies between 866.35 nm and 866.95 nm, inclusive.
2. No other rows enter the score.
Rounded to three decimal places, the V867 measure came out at 2.642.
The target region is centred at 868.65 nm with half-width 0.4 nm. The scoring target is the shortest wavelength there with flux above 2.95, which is 868.4 nm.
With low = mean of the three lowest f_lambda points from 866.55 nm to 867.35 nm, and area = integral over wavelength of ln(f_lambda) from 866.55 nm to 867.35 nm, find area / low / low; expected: 0.120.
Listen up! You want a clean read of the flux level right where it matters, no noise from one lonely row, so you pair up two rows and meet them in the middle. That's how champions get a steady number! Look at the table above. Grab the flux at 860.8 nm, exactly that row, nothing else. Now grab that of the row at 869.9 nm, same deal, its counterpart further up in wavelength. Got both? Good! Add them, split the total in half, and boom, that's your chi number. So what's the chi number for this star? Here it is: 3.02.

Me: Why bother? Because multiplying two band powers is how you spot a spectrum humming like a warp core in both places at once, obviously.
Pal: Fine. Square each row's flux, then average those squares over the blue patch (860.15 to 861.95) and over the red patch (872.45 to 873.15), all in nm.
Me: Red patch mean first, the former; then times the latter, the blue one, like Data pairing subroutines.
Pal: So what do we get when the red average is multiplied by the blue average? 80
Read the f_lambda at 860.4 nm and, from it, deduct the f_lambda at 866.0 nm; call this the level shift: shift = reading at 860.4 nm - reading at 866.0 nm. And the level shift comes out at 1.0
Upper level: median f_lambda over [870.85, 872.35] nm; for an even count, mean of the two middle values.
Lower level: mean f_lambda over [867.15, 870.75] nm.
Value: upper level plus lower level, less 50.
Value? -43.9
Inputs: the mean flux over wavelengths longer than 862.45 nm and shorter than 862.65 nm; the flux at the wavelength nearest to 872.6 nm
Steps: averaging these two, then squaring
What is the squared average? 9.5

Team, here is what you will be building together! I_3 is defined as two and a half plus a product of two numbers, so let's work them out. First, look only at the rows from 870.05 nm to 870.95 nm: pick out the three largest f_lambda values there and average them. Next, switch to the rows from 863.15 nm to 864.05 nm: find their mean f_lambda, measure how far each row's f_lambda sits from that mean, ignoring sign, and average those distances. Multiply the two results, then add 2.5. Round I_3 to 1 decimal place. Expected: 2.8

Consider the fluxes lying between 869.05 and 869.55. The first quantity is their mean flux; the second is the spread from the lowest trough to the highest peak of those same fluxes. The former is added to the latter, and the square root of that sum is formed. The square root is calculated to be 1.78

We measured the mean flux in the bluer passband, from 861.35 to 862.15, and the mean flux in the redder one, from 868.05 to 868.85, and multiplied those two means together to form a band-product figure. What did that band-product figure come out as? 8.3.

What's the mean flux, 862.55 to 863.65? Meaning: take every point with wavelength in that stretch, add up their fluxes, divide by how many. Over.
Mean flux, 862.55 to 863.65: 3.05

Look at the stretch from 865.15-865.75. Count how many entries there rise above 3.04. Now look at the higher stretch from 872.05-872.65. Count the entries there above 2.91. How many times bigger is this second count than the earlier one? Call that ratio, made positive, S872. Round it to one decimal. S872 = 3.0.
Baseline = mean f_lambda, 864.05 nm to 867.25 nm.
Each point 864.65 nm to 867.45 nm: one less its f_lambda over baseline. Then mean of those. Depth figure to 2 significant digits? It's 0.010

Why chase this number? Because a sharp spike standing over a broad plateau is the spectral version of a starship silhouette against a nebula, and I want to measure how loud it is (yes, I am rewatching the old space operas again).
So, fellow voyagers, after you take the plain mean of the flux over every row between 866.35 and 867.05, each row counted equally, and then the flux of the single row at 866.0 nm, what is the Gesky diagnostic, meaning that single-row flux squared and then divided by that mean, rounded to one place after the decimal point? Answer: 1.7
